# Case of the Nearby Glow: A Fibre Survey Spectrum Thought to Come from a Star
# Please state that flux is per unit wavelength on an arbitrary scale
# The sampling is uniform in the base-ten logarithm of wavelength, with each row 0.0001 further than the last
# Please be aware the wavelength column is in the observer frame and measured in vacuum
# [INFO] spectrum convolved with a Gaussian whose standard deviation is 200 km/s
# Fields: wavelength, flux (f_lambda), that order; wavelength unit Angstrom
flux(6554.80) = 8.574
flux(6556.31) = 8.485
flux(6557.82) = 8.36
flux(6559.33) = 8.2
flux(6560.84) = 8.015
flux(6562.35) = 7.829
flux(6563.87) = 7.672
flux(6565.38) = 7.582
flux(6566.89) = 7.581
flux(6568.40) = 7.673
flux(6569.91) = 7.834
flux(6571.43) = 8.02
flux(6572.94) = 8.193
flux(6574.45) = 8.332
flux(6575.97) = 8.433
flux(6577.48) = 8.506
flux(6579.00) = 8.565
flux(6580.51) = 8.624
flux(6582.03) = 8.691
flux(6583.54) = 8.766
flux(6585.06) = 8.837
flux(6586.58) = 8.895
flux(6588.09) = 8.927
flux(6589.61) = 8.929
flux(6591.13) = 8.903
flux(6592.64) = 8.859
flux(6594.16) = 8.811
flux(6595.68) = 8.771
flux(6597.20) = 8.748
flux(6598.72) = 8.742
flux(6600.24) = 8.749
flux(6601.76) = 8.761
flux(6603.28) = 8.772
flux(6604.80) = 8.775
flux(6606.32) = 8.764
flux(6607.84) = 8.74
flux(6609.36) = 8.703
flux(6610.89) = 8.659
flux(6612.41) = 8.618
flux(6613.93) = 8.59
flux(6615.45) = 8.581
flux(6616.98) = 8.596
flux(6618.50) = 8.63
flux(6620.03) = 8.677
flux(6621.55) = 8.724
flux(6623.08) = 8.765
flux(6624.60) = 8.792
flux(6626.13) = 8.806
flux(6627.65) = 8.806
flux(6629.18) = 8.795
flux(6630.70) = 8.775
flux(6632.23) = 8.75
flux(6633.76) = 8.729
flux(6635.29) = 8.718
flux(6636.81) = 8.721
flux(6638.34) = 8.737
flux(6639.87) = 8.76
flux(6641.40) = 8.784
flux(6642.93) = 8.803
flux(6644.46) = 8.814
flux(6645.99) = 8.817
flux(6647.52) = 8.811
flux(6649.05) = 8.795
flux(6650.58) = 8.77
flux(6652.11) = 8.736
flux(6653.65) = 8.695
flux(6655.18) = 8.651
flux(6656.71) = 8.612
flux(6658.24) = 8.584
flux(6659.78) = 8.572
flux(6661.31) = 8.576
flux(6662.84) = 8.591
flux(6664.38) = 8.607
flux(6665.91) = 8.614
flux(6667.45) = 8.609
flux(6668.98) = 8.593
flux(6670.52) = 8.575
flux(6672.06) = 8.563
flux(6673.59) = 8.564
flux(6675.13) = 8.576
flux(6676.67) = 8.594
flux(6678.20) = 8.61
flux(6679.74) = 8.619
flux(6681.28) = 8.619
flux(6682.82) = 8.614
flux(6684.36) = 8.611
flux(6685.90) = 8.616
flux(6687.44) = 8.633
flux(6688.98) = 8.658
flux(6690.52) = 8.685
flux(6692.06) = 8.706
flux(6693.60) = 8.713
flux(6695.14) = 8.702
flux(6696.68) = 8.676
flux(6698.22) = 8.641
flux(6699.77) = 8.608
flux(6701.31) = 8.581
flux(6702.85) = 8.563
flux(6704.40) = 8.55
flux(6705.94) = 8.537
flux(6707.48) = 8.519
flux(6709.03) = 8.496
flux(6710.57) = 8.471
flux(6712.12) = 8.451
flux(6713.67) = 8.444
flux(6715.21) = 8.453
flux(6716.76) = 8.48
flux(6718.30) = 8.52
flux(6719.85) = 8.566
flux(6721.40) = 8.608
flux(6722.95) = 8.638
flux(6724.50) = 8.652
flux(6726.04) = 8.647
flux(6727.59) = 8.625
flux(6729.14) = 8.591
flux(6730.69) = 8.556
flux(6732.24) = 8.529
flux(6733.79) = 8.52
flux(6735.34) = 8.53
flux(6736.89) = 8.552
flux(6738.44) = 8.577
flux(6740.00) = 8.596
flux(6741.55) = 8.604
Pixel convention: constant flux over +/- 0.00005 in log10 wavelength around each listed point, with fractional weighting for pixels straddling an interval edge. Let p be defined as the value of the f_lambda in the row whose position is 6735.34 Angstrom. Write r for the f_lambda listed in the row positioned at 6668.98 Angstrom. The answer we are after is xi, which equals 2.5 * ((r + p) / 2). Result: 21.4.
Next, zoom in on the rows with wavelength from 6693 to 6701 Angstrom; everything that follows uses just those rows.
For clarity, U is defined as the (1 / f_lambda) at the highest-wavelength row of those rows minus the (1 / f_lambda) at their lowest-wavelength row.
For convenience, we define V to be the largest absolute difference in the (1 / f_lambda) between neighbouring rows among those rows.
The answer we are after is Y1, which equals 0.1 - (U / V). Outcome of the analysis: -2.9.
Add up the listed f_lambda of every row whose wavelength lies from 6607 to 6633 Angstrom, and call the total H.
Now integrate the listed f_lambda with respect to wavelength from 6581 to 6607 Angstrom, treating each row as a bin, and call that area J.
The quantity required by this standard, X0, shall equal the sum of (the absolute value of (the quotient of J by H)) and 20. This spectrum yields 21.5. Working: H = 148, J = 229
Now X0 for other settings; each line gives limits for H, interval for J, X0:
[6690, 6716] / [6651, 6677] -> 21.5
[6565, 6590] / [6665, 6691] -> 21.6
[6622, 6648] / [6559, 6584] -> 21.4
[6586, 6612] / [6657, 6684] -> 21.6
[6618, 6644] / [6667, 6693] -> 21.5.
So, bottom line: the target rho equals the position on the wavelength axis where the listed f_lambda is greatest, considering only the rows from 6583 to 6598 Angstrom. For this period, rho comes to 6589.61 Angstrom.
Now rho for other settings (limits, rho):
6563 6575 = 6574.45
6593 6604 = 6594.16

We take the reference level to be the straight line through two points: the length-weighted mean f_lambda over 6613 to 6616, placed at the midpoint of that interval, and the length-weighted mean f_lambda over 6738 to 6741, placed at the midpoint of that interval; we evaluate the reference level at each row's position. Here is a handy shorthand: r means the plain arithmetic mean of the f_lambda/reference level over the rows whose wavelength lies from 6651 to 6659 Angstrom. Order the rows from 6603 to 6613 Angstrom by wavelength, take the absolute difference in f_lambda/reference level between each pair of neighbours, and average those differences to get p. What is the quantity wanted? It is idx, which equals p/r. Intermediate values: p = 0.0031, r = 1.01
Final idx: 0.0030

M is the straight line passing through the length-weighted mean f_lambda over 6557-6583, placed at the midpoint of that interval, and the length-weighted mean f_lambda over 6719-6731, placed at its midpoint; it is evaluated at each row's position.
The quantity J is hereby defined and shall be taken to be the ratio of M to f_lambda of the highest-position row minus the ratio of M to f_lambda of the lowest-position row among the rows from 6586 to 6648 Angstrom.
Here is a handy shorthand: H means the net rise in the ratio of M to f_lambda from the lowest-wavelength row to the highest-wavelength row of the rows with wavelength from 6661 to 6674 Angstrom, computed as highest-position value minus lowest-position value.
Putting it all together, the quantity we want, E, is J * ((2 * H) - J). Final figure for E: -0.0006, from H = 0.006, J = 0.03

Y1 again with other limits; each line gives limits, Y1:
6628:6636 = -3.0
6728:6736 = -1.6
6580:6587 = 3.7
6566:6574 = 3.4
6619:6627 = 2.8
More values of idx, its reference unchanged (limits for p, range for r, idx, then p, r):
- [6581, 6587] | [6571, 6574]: 0.0084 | 0.0079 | 0.94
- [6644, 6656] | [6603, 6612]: 0.0027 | 0.0028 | 1.02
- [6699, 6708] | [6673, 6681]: 0.0020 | 0.0020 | 1.00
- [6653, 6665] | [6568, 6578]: 0.0028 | 0.0026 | 0.95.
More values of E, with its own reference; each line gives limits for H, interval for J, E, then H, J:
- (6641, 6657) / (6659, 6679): 0.0001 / 0.024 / 0.00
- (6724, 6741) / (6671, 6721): 0.0001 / 0.012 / 0.02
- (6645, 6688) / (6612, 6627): -0.0013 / 0.035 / -0.02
